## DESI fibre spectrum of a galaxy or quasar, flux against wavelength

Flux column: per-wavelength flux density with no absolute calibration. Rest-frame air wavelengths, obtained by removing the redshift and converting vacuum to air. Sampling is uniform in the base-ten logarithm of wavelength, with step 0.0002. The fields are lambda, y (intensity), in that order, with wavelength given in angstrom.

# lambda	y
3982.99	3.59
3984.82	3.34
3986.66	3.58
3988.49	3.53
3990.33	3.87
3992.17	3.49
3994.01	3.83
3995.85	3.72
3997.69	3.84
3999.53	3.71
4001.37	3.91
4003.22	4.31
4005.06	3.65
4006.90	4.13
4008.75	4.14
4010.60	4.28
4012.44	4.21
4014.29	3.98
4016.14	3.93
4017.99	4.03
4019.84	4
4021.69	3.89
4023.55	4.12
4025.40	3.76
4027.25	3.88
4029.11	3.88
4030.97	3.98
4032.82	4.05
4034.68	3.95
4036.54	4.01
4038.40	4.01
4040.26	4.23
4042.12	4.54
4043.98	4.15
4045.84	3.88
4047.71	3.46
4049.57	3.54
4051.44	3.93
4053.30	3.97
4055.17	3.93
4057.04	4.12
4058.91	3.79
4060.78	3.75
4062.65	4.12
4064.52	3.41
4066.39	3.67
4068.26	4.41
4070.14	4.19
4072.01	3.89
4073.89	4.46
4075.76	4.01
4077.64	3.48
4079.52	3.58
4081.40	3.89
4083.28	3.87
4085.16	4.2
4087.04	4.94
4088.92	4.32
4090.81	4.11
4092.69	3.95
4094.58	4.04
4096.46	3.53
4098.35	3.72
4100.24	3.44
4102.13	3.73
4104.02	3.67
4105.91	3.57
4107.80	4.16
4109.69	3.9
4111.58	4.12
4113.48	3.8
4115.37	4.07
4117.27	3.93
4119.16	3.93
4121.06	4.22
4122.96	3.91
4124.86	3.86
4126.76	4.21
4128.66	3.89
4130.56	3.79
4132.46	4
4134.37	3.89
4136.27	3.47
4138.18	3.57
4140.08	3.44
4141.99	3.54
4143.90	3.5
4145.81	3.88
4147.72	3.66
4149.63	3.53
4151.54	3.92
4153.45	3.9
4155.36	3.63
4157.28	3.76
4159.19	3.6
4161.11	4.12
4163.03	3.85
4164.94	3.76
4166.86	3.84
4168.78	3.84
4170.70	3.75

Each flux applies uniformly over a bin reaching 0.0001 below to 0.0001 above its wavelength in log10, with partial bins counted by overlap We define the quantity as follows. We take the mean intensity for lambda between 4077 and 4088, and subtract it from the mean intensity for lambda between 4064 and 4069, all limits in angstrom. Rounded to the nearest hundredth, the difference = -0.16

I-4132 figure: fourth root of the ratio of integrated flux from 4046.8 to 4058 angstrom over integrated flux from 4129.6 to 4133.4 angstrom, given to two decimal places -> 1.30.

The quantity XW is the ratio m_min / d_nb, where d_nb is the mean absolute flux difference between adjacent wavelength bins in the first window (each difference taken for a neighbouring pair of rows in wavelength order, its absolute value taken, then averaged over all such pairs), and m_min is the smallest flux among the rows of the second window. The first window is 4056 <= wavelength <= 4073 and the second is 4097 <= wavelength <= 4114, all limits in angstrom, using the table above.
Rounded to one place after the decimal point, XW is 9.3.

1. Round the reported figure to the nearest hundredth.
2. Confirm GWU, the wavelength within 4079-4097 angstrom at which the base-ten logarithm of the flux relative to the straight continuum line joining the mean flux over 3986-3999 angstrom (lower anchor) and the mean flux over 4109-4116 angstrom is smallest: 4096.46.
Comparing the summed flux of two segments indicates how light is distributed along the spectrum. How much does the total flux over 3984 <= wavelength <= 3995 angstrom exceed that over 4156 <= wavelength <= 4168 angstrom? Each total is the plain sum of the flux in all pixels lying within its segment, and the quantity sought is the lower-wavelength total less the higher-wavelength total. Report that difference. -1.3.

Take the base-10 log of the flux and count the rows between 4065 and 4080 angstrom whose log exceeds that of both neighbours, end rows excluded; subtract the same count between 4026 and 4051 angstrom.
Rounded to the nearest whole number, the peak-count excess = 0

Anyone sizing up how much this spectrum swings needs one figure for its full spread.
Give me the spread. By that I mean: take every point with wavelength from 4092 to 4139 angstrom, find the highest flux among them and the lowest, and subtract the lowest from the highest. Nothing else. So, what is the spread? 0.78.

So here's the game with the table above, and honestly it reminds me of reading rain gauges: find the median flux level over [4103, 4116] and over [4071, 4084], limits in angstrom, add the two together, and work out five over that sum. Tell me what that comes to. 0.642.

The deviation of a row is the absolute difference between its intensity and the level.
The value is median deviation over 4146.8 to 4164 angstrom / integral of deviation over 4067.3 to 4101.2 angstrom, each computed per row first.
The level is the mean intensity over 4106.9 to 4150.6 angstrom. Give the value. 0.016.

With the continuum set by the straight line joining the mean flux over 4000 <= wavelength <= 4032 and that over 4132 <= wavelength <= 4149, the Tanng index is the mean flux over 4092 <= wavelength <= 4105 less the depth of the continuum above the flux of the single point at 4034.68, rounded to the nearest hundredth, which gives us 3.72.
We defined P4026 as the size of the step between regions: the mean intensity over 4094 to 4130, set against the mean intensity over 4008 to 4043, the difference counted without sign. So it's 0.17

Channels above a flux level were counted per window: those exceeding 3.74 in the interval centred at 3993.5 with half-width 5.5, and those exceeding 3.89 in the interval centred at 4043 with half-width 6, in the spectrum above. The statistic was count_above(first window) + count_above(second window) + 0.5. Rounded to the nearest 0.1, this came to 7.5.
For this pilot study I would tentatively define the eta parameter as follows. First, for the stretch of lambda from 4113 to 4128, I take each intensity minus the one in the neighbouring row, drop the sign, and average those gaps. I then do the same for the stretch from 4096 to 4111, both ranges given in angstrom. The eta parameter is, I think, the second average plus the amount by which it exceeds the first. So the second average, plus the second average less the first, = 0.30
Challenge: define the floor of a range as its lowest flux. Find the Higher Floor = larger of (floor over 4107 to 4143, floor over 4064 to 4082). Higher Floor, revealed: 3.44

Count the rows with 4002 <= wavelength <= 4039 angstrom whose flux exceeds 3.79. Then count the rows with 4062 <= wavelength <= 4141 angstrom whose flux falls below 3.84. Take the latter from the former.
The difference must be 3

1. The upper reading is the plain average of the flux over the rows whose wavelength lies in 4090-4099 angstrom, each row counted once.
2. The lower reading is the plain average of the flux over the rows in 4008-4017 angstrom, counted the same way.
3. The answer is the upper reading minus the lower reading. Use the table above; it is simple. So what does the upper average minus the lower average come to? -0.24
